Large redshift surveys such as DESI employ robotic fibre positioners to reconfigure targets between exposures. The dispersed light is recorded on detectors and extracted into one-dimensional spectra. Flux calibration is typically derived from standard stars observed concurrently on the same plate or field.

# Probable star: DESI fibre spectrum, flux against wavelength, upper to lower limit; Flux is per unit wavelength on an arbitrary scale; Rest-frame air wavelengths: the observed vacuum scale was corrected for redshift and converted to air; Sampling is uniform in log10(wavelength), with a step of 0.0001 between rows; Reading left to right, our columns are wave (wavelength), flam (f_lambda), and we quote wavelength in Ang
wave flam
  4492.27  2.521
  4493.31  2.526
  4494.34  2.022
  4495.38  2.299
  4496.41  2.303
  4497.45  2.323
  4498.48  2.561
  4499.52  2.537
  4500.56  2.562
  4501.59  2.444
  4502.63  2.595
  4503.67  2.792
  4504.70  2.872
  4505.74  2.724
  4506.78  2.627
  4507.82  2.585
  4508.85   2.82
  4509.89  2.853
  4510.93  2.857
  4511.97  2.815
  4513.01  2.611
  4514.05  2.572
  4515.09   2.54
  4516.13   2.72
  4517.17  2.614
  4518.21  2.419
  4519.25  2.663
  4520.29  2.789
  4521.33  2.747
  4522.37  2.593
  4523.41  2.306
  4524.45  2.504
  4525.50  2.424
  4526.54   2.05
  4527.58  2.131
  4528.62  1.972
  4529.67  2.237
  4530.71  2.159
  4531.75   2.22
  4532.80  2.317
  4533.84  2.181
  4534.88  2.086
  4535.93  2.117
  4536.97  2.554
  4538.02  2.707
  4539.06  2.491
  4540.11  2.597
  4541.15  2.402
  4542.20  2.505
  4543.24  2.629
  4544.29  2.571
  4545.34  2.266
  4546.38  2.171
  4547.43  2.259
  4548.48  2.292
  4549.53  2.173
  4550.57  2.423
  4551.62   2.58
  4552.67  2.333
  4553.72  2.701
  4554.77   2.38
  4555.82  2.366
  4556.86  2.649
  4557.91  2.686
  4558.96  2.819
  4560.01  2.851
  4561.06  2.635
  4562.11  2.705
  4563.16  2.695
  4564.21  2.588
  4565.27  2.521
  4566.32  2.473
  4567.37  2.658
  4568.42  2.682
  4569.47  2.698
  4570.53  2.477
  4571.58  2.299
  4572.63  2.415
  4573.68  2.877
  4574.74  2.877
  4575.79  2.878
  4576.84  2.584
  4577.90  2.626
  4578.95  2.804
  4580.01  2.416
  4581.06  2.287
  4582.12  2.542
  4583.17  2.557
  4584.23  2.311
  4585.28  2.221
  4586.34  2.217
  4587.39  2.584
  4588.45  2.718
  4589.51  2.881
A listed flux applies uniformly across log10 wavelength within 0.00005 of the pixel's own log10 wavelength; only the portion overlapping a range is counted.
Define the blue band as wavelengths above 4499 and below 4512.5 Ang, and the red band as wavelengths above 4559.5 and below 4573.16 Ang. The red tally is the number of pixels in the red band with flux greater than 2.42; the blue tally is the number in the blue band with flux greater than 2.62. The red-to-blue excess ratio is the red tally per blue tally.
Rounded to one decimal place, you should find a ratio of 1.4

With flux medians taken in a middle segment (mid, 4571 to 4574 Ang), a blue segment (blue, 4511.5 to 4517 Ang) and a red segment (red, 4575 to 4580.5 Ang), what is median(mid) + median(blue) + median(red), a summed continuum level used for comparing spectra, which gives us 7.65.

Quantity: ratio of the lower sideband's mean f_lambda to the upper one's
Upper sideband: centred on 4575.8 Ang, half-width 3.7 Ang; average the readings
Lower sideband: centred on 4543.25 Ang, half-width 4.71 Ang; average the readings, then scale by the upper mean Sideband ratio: 0.89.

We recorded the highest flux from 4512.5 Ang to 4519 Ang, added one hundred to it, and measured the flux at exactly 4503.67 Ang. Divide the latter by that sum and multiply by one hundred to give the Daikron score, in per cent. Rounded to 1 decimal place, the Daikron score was 2.7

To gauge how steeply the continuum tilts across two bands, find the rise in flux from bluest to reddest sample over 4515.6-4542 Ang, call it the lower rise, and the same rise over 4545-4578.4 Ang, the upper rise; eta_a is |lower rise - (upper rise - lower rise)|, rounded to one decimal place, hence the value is 1.0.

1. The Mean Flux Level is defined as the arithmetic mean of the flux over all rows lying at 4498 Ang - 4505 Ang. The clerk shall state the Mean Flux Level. 2.62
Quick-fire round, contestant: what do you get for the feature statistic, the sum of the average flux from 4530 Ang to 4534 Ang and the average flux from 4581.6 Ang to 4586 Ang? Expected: 4.63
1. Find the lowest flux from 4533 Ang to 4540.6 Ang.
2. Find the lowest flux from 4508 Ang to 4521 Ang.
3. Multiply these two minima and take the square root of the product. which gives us 2.25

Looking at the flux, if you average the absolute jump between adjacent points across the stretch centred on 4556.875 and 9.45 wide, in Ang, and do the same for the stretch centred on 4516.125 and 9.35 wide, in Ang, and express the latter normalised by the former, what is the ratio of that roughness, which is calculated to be 0.80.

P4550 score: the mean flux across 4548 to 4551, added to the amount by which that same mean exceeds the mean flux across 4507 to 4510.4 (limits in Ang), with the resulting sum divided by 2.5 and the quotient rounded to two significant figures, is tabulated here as 0.74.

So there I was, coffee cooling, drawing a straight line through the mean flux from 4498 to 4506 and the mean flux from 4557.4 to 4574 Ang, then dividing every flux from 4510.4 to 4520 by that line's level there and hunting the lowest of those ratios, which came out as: 0.92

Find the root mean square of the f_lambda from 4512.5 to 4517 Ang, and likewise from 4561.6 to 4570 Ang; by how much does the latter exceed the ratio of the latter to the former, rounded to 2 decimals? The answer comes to 1.62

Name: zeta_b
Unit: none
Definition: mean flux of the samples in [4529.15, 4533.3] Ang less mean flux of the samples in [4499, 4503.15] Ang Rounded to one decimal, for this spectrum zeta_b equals -0.3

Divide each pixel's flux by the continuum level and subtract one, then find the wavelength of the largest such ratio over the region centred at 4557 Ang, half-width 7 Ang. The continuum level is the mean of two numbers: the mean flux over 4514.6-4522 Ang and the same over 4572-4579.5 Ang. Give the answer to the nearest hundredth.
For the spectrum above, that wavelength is 4560.01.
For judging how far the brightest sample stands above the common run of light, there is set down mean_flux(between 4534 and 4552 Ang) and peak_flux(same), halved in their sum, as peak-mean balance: 2.55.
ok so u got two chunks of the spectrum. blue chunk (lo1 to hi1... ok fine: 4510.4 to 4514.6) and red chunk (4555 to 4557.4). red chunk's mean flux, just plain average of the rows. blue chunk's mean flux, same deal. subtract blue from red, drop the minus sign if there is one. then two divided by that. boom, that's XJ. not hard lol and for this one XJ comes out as 10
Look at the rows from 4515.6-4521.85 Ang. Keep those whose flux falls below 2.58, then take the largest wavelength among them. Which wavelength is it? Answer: 4518.21 Ang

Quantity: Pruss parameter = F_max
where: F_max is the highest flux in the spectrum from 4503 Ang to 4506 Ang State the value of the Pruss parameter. 2.872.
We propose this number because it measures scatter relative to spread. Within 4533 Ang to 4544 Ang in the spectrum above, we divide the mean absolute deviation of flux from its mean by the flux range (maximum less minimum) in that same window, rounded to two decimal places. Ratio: 0.30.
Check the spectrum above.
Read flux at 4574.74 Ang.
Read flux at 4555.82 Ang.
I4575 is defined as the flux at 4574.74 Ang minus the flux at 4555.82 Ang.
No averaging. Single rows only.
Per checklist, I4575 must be 0.5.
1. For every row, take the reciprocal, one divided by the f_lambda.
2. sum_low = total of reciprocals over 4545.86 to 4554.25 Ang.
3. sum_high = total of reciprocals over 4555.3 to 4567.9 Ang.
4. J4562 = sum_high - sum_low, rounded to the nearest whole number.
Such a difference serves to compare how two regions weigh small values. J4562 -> 1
